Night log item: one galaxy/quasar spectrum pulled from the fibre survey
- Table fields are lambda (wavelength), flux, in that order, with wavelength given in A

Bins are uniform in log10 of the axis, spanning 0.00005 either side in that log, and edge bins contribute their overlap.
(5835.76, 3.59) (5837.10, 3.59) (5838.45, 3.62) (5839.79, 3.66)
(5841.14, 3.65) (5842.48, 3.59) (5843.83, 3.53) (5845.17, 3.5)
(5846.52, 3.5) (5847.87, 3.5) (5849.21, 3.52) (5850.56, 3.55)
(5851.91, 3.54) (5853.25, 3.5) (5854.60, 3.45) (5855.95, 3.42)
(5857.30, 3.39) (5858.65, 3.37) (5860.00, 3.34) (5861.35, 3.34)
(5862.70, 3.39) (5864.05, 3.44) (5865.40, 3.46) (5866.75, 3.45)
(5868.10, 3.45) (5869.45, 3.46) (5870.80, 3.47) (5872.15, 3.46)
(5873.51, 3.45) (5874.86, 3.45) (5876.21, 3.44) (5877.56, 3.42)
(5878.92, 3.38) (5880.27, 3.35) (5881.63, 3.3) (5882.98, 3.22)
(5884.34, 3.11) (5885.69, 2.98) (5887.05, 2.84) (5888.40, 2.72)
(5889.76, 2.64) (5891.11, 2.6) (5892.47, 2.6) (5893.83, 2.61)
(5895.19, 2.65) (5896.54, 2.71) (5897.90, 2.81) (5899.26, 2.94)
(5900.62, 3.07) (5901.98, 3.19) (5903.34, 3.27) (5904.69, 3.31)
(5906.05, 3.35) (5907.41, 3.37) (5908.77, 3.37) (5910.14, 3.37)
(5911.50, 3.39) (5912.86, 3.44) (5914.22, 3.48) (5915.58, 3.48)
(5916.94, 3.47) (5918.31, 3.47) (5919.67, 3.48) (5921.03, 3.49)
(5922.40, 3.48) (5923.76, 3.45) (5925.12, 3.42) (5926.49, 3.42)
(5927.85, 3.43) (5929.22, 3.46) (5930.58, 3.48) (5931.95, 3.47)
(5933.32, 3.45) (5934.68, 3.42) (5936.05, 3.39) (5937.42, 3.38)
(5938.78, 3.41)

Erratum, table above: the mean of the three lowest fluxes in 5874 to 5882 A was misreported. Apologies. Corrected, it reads 3.3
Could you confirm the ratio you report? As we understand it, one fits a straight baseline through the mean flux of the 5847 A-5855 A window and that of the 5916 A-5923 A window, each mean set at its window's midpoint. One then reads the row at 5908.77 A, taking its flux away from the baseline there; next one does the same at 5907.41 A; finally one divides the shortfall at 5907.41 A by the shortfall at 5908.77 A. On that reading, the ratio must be 1.01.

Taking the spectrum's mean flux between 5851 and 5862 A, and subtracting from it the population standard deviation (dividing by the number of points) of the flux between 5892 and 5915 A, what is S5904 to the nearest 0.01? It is 3.11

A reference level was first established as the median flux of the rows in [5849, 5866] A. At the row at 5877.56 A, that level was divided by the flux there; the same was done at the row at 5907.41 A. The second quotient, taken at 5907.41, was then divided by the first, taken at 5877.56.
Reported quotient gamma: 1.01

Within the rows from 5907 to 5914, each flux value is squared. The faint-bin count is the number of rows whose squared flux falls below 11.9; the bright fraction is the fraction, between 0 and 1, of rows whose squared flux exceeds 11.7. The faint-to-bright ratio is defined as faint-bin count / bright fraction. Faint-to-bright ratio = 25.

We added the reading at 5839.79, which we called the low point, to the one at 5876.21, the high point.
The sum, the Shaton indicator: 7.10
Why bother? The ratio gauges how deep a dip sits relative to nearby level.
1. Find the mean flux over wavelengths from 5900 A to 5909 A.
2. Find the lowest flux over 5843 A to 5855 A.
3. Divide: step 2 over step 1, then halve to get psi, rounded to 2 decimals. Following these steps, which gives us 0.53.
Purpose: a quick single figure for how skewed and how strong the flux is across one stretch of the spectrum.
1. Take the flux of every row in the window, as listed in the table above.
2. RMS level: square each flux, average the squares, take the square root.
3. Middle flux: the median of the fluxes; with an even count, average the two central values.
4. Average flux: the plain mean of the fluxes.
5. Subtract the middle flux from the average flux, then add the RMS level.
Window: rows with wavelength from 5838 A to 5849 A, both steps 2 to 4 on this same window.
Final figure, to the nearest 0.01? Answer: 3.58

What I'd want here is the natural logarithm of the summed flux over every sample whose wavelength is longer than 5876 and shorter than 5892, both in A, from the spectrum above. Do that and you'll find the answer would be 3.61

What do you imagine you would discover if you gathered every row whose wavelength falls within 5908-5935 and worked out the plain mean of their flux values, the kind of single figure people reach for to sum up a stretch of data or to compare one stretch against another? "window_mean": 3.45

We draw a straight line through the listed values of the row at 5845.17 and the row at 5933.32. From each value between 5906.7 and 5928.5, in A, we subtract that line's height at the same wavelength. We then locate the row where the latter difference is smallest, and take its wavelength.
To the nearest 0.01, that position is 5907.41 A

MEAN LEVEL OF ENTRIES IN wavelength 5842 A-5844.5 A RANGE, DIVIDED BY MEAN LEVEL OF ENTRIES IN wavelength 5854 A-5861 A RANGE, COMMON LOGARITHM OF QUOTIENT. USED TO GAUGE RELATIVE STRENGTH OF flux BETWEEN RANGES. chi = 0.021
